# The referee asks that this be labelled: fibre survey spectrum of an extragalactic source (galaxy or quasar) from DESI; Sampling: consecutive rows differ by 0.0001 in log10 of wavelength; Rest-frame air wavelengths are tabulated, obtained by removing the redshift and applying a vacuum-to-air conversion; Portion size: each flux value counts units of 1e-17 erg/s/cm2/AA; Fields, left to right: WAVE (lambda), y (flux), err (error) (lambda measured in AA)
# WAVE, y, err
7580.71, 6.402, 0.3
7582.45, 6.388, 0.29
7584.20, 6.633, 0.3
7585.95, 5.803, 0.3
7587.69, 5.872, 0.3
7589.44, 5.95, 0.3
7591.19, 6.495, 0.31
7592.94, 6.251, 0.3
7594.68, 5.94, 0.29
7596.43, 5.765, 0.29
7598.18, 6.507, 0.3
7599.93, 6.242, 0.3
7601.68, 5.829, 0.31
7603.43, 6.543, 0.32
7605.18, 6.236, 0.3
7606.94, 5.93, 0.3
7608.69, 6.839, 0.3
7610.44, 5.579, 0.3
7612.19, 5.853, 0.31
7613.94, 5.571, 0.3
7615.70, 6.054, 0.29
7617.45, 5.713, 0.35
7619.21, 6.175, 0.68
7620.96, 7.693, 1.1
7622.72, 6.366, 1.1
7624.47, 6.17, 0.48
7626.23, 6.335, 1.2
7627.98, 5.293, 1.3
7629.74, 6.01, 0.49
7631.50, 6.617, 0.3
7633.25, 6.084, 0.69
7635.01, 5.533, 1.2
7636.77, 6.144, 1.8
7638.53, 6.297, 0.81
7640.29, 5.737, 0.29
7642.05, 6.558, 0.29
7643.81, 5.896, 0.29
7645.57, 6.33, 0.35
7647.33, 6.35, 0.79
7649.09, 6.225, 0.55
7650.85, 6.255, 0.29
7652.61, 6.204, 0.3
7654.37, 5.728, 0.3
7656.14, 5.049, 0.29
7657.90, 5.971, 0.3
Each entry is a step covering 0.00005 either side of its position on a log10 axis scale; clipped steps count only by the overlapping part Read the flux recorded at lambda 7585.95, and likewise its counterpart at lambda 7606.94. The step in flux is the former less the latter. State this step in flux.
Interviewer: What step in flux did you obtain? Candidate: -0.13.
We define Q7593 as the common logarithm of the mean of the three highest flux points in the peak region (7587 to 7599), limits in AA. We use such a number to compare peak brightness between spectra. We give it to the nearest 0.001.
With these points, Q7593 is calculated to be 0.807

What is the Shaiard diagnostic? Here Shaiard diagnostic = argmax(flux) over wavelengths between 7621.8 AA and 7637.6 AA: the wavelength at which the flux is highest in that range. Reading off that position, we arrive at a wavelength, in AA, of 7631.50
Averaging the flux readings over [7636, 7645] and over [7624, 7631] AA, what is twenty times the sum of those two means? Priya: 242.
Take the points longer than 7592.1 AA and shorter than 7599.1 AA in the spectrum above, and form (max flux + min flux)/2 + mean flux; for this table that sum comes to 12.3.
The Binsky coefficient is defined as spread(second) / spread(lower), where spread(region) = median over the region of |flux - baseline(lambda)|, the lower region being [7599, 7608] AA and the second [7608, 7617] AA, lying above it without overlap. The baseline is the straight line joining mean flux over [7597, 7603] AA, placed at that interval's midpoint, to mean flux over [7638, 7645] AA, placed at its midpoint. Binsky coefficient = 2.4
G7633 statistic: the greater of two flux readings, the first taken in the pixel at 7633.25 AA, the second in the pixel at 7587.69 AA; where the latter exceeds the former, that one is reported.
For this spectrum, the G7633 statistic 6.08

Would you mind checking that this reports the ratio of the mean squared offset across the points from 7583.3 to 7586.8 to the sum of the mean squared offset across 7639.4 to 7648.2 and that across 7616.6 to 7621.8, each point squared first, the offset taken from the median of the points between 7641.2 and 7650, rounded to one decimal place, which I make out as 0.2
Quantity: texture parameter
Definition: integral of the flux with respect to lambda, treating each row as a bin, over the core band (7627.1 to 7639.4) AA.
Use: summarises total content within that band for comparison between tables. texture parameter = 73.8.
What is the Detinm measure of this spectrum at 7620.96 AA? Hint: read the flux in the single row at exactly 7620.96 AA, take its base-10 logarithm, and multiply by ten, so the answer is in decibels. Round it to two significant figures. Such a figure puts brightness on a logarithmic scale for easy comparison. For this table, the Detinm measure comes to 8.9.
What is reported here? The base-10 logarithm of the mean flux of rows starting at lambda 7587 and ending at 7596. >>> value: 0.785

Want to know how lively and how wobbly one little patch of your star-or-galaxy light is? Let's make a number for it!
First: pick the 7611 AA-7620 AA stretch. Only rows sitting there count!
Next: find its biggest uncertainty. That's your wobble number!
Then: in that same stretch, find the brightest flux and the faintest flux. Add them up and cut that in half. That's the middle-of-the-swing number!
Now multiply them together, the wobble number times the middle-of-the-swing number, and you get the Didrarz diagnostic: 4.0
